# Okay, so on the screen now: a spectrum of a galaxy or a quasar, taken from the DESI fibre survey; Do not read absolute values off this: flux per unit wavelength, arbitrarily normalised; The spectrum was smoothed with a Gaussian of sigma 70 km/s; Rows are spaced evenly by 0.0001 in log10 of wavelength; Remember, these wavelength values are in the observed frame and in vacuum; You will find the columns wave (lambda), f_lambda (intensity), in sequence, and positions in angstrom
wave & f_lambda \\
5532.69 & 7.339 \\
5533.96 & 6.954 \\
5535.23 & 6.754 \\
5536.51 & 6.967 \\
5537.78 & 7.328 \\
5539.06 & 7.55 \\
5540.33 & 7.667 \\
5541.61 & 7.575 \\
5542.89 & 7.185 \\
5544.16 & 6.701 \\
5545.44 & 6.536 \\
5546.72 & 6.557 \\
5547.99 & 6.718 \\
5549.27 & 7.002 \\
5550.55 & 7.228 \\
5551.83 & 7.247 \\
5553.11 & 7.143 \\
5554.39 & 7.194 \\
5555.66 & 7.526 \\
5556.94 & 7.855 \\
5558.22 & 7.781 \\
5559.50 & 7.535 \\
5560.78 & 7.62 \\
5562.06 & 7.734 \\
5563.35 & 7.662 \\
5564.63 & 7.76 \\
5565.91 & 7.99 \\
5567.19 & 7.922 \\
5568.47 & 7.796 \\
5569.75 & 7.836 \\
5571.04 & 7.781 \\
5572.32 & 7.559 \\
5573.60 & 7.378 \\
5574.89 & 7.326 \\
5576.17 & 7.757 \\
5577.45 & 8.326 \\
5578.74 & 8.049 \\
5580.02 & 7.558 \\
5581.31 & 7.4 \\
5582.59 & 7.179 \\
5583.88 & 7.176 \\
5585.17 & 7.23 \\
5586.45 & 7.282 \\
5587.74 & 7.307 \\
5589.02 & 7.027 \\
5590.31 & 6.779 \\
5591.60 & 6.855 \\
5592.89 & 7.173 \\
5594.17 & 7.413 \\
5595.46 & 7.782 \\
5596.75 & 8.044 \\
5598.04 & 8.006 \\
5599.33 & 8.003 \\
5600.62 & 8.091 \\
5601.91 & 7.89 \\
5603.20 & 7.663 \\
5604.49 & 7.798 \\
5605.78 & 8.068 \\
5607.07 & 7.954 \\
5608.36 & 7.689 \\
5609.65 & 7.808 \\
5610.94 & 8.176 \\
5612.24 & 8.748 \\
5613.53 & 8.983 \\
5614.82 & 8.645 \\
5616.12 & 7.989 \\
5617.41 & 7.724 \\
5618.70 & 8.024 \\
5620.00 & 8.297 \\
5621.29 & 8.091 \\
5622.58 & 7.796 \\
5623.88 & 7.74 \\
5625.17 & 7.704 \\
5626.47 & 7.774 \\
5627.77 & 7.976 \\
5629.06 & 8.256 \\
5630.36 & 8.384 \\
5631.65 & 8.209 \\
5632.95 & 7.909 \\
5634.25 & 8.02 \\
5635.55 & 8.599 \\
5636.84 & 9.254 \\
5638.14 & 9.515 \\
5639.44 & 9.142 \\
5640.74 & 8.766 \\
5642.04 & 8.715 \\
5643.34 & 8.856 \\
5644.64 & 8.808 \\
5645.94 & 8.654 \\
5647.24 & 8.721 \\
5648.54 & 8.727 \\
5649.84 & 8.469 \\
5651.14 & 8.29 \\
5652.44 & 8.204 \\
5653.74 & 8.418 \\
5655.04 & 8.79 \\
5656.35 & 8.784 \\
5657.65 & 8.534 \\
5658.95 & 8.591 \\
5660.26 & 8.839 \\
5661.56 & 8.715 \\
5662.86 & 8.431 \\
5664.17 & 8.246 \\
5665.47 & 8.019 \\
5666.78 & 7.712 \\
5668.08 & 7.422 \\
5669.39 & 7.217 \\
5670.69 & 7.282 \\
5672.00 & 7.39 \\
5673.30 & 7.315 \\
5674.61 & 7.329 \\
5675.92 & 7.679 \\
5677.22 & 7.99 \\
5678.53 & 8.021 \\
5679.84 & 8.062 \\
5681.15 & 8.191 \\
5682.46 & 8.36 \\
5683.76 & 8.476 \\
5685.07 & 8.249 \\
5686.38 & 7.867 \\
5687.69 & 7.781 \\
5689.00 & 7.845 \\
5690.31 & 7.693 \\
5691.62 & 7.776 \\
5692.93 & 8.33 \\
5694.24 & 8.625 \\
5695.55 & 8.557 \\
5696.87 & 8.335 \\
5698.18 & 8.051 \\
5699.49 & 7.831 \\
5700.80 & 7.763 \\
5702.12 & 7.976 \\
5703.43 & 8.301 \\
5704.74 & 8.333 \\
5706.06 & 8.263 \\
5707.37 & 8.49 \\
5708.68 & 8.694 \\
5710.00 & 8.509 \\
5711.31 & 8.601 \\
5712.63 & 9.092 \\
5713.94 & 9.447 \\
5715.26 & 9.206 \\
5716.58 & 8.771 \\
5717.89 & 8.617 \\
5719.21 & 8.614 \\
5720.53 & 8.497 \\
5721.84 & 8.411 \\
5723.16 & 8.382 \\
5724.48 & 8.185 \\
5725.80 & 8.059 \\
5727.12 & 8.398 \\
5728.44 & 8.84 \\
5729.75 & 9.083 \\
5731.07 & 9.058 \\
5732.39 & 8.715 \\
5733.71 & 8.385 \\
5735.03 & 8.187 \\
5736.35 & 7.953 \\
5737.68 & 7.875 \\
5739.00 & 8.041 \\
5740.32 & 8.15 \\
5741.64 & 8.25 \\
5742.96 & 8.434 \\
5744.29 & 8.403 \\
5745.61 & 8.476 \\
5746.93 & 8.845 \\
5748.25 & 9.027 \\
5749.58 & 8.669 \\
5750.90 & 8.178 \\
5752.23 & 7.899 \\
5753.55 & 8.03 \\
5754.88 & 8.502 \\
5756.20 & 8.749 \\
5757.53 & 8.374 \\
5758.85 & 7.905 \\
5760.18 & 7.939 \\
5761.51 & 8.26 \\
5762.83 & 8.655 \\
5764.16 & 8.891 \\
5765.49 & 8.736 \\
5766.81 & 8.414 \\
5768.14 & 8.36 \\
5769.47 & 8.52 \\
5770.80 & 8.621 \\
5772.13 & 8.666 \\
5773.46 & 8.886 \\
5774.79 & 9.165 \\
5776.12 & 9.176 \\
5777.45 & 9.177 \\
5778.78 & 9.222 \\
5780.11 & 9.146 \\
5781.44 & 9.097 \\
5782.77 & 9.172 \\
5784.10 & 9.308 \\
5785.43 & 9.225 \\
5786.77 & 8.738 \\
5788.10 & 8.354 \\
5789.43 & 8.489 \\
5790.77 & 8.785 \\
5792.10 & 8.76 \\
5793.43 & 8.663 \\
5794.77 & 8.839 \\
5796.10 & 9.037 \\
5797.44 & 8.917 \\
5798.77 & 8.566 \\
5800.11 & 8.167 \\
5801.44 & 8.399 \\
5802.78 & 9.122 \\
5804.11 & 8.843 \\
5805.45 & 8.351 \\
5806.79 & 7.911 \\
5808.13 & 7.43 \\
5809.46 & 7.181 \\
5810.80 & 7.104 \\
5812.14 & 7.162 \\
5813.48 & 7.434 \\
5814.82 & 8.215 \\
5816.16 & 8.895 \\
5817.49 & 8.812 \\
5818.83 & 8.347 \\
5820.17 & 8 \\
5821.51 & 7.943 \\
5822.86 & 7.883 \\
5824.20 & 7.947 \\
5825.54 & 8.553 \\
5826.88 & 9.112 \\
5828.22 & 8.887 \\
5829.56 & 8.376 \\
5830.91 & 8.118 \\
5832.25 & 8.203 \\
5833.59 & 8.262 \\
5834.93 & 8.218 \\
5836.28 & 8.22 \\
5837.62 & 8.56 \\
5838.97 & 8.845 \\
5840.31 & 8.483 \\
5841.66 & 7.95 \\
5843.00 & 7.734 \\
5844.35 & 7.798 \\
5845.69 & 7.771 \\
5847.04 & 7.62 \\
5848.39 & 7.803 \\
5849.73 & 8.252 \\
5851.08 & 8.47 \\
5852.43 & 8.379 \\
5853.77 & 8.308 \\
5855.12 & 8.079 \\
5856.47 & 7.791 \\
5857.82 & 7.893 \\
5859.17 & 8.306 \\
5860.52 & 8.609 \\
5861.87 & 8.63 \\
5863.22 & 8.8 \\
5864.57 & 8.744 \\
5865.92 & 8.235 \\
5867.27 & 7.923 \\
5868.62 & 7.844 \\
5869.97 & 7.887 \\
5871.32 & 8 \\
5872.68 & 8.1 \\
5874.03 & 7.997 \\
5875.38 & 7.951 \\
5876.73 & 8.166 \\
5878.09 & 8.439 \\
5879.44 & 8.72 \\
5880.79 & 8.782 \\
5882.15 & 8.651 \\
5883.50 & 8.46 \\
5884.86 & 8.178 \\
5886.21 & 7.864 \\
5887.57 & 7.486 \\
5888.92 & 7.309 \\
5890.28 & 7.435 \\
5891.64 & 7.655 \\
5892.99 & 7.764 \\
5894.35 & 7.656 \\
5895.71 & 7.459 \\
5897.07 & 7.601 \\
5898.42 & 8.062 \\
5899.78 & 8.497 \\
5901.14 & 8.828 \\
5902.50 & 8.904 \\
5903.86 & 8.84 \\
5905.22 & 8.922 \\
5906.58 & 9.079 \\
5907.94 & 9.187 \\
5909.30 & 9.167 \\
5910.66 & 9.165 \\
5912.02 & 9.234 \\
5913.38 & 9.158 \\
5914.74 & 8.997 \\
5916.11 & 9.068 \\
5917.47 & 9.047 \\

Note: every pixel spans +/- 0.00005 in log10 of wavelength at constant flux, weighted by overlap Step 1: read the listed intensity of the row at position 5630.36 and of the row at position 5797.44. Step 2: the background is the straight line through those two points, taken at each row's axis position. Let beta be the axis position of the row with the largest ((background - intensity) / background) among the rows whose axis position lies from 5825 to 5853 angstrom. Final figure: 5847.04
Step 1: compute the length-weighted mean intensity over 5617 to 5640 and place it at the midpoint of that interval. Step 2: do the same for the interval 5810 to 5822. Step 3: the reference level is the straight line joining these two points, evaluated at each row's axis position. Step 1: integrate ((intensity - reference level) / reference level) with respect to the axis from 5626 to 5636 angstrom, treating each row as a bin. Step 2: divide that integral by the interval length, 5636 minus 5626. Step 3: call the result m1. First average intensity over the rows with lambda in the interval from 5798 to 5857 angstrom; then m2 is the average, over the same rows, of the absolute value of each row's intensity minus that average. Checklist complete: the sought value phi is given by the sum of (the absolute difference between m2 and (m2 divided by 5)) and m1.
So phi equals 0.299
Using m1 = -0.013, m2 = 0.39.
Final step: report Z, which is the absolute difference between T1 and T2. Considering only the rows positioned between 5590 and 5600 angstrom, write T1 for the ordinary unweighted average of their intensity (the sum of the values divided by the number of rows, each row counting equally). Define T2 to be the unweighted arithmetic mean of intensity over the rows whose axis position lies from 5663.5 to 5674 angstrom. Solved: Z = 0.1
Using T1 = 7.5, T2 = 7.58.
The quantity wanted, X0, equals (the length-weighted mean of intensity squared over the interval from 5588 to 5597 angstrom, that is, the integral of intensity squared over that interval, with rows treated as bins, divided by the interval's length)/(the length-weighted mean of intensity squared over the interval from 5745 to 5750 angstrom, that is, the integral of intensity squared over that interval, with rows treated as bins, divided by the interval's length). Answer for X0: 0.69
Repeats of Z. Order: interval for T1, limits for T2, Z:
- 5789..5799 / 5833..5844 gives 0.5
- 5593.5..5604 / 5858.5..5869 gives 0.5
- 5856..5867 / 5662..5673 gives 0.7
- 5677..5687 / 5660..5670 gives 0.1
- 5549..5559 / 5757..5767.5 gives 1.0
